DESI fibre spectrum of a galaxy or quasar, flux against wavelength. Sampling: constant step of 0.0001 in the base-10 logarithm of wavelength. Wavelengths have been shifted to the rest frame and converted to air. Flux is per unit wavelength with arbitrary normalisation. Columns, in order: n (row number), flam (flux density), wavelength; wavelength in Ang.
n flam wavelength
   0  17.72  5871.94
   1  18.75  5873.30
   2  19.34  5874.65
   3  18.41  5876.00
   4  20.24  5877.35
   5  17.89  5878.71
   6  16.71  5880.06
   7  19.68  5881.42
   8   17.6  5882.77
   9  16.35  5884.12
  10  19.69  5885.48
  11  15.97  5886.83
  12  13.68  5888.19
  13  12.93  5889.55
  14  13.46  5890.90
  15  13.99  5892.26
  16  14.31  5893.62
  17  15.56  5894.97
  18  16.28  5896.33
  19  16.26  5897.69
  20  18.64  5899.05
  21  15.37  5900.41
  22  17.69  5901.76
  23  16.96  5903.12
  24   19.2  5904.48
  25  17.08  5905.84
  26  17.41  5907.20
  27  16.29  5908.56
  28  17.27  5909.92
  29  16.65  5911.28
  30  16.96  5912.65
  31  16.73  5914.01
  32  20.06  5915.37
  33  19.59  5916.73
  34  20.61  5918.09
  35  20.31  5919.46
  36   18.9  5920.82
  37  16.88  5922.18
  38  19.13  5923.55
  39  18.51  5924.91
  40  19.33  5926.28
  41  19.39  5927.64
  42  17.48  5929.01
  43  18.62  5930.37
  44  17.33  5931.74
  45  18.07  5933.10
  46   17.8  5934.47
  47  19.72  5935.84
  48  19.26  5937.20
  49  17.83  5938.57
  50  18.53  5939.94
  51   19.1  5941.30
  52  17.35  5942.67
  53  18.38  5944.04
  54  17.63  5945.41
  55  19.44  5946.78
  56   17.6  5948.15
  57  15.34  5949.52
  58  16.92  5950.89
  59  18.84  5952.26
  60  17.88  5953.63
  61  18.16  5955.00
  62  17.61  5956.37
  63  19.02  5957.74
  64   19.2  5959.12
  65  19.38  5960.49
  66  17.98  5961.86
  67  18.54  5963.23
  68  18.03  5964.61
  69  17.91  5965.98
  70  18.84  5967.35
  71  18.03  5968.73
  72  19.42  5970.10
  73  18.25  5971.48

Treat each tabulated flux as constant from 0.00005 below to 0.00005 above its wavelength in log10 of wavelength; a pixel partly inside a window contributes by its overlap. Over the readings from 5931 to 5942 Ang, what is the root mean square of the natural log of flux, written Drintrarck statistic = 2.91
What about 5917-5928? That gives 2.95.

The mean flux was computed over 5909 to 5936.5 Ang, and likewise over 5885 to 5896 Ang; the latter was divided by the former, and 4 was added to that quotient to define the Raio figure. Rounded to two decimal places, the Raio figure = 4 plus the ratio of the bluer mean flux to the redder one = 4.81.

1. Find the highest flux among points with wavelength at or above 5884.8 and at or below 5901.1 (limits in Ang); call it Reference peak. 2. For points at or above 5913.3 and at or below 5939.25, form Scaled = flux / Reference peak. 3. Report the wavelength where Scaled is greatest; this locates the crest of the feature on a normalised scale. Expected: 5918.09 Ang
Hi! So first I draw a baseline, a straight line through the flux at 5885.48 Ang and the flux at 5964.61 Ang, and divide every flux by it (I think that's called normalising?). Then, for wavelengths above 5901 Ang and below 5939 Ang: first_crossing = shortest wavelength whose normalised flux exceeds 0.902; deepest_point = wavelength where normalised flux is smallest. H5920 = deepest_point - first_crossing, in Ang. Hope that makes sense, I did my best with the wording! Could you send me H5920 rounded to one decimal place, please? 6.8 Ang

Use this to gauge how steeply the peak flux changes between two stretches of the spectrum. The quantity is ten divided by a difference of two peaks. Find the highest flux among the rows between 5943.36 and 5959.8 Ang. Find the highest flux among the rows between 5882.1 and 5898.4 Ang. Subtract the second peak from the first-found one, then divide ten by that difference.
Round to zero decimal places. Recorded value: -40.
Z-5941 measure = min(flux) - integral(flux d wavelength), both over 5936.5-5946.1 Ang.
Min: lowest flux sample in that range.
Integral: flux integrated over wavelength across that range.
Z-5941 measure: -158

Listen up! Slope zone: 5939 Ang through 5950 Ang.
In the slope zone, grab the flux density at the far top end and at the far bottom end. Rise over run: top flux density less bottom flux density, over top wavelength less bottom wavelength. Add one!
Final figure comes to 0.7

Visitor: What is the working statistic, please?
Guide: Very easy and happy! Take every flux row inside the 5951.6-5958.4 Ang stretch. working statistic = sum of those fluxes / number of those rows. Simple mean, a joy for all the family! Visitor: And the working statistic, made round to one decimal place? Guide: 18.3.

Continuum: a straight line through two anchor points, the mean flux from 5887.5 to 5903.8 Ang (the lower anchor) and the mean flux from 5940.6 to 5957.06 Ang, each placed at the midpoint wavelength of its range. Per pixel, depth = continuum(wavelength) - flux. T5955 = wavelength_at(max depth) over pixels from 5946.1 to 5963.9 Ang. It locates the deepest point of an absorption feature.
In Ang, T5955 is 5949.52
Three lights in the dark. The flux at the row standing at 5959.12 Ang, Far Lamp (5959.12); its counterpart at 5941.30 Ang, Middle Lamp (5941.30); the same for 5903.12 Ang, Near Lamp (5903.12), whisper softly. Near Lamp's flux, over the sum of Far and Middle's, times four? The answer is 1.77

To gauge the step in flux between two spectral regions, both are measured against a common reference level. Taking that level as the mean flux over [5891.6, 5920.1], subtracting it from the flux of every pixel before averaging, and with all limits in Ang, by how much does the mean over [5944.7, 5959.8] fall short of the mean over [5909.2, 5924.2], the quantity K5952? 0.5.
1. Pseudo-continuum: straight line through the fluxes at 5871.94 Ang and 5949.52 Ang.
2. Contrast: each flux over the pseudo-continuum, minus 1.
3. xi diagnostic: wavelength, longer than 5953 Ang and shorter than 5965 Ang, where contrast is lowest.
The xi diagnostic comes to 5956.37 Ang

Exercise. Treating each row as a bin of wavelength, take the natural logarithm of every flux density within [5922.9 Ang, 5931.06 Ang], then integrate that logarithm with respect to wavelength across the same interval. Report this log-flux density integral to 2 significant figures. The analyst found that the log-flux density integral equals 24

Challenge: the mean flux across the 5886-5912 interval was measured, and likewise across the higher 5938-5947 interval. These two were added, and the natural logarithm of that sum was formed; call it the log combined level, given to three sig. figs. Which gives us 3.54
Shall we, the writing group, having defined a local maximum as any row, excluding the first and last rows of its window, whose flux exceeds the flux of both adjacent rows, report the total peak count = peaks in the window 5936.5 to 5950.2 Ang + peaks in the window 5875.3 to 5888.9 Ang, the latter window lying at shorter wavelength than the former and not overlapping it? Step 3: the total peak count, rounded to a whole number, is 6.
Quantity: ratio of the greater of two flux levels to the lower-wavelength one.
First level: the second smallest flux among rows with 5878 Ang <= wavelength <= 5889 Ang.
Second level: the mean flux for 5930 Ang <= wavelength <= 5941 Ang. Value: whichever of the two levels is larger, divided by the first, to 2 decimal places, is 1.15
